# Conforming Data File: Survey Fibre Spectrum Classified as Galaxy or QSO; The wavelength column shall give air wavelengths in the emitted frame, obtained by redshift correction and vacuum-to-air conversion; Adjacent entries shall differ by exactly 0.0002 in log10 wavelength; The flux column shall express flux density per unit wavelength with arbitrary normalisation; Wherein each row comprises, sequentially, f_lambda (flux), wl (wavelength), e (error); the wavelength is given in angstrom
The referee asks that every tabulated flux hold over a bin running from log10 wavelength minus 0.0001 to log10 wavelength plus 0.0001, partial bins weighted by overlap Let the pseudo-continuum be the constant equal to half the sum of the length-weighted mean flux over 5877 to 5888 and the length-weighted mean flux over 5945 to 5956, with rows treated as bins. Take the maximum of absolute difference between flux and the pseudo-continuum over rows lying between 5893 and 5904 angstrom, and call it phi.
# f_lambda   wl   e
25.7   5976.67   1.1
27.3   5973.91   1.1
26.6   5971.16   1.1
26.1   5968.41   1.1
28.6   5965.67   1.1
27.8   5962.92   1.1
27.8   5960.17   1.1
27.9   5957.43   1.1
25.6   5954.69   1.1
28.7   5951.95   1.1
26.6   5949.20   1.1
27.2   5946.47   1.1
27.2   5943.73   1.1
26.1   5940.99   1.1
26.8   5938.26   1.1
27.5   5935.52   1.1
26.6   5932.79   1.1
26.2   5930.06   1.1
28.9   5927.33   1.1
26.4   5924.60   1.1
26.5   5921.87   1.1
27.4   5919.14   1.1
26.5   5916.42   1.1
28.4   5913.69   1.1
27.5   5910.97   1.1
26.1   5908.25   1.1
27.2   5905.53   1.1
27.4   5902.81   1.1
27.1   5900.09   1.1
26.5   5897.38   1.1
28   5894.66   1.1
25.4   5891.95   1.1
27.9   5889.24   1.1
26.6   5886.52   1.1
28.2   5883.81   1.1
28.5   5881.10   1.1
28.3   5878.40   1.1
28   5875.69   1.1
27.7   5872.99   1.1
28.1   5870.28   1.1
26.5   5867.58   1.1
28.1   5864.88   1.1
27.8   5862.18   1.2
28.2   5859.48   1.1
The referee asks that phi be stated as 0.96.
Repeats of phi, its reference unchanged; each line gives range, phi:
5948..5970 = 1.86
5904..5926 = 1.36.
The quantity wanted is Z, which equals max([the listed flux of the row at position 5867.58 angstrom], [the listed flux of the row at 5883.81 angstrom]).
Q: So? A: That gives 28.20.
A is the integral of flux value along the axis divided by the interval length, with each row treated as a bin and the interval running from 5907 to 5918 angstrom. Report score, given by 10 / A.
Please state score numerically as 0.368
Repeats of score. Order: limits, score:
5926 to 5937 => 0.366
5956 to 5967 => 0.357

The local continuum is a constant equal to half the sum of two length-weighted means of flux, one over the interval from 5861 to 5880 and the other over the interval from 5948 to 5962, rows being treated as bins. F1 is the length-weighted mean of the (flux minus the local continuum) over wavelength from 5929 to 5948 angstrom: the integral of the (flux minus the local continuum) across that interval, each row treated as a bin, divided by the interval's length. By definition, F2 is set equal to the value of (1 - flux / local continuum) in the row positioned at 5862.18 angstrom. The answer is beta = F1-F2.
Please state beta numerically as -0.75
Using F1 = -0.8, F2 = -0.008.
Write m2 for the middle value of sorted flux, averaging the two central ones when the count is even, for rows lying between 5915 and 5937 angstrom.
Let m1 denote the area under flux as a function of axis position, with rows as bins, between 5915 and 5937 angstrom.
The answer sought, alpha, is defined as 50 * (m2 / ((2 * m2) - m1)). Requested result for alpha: -2.46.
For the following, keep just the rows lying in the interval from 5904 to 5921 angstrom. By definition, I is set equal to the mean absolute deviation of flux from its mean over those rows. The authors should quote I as 0.59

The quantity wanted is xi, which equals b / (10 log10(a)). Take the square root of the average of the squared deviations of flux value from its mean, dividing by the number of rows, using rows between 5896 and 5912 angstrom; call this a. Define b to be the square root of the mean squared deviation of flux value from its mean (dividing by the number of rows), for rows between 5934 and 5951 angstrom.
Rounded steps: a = 0.50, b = 0.5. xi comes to -0.2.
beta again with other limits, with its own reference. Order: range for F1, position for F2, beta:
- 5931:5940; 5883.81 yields -0.65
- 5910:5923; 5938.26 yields -0.33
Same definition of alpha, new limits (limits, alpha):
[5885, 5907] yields -2.51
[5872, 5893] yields -2.67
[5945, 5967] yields -2.53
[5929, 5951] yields -2.49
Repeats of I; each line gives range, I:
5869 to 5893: 0.73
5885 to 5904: 0.70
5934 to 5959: 0.70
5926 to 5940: 0.80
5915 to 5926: 0.35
